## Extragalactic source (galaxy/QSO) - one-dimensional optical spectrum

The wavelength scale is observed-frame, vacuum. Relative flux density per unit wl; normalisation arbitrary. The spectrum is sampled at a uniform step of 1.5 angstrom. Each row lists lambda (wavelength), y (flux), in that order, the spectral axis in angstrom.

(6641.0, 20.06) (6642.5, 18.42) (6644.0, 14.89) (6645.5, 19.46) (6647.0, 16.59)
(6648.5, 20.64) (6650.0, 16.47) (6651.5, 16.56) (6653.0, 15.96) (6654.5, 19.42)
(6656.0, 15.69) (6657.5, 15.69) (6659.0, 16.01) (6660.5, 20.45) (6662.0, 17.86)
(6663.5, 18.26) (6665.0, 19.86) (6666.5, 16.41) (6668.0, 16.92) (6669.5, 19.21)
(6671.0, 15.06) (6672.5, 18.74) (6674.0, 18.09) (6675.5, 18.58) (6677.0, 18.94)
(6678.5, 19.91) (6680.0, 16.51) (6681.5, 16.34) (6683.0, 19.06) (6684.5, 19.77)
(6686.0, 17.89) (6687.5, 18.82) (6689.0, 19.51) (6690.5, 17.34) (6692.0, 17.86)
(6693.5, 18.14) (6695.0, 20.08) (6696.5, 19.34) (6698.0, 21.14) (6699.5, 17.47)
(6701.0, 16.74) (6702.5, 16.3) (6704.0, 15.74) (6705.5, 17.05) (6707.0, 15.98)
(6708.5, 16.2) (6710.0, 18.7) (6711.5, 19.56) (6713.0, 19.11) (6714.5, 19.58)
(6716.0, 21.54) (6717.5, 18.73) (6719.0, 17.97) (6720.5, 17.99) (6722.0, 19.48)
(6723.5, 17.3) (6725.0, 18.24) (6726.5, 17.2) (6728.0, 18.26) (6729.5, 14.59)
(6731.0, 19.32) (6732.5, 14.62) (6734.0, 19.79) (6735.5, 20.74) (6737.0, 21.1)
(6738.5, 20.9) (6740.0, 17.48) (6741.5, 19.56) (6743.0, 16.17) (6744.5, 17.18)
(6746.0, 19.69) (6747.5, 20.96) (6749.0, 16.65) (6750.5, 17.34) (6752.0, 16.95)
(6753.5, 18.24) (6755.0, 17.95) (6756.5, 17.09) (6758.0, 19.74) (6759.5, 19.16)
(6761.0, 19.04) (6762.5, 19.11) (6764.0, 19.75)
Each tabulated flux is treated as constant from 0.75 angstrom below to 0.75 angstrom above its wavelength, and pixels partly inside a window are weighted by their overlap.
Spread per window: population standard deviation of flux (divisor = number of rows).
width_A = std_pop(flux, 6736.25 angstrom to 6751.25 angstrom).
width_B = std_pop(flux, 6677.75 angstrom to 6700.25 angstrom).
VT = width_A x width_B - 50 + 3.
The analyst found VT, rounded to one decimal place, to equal -44.5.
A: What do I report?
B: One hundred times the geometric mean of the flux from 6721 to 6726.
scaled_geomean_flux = 1832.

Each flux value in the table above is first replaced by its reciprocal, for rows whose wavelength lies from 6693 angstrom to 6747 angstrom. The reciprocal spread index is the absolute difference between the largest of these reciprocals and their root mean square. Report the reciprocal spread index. 0.013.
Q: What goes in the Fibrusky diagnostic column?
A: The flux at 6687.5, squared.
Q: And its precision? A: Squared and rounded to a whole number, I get 354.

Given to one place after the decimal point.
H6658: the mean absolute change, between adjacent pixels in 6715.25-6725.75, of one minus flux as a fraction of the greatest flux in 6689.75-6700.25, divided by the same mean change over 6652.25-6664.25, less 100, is -99.4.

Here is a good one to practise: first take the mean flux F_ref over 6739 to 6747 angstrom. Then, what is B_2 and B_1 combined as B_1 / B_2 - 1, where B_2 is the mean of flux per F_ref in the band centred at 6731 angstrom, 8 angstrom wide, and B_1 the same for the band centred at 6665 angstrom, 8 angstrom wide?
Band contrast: 0.032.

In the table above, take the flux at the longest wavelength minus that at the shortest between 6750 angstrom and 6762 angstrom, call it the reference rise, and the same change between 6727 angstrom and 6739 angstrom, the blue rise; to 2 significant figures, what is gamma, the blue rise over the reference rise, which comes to 1.6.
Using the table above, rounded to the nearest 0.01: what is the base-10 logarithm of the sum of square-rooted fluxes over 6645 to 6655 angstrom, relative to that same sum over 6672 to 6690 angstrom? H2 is -0.24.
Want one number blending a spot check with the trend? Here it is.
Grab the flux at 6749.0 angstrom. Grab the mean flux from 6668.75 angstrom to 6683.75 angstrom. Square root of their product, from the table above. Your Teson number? 17.3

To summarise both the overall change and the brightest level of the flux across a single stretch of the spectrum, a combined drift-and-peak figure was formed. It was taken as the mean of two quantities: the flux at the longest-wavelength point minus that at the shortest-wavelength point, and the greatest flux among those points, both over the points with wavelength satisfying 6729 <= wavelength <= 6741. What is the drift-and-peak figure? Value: 12.0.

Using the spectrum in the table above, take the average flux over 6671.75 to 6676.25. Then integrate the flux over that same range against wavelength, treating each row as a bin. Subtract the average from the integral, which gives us 65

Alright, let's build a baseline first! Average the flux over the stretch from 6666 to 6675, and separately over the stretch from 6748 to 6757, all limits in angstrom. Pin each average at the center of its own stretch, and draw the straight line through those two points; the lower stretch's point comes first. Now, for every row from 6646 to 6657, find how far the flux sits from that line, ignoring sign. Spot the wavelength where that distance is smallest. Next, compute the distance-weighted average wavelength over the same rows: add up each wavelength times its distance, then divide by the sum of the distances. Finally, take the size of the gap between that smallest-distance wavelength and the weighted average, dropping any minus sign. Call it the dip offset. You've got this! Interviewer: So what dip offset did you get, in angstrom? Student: 4.6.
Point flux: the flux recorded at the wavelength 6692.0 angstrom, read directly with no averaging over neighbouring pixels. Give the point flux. 17.86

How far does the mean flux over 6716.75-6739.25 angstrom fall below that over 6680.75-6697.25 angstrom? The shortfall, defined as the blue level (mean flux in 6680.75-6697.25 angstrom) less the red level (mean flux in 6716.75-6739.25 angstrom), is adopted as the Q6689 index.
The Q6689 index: 0.14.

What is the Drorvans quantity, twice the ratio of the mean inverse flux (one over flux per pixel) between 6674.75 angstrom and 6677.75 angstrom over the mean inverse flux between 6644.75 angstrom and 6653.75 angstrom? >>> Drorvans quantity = 1.86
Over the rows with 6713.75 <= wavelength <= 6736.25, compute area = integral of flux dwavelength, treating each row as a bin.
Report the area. 413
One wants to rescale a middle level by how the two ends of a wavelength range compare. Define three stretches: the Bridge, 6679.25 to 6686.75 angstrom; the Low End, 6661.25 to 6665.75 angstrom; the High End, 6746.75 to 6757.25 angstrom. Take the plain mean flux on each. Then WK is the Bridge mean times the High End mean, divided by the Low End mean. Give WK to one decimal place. 17.2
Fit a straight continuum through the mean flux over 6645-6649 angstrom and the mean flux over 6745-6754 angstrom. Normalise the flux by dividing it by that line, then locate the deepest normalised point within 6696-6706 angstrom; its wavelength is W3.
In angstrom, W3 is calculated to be 6704.0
